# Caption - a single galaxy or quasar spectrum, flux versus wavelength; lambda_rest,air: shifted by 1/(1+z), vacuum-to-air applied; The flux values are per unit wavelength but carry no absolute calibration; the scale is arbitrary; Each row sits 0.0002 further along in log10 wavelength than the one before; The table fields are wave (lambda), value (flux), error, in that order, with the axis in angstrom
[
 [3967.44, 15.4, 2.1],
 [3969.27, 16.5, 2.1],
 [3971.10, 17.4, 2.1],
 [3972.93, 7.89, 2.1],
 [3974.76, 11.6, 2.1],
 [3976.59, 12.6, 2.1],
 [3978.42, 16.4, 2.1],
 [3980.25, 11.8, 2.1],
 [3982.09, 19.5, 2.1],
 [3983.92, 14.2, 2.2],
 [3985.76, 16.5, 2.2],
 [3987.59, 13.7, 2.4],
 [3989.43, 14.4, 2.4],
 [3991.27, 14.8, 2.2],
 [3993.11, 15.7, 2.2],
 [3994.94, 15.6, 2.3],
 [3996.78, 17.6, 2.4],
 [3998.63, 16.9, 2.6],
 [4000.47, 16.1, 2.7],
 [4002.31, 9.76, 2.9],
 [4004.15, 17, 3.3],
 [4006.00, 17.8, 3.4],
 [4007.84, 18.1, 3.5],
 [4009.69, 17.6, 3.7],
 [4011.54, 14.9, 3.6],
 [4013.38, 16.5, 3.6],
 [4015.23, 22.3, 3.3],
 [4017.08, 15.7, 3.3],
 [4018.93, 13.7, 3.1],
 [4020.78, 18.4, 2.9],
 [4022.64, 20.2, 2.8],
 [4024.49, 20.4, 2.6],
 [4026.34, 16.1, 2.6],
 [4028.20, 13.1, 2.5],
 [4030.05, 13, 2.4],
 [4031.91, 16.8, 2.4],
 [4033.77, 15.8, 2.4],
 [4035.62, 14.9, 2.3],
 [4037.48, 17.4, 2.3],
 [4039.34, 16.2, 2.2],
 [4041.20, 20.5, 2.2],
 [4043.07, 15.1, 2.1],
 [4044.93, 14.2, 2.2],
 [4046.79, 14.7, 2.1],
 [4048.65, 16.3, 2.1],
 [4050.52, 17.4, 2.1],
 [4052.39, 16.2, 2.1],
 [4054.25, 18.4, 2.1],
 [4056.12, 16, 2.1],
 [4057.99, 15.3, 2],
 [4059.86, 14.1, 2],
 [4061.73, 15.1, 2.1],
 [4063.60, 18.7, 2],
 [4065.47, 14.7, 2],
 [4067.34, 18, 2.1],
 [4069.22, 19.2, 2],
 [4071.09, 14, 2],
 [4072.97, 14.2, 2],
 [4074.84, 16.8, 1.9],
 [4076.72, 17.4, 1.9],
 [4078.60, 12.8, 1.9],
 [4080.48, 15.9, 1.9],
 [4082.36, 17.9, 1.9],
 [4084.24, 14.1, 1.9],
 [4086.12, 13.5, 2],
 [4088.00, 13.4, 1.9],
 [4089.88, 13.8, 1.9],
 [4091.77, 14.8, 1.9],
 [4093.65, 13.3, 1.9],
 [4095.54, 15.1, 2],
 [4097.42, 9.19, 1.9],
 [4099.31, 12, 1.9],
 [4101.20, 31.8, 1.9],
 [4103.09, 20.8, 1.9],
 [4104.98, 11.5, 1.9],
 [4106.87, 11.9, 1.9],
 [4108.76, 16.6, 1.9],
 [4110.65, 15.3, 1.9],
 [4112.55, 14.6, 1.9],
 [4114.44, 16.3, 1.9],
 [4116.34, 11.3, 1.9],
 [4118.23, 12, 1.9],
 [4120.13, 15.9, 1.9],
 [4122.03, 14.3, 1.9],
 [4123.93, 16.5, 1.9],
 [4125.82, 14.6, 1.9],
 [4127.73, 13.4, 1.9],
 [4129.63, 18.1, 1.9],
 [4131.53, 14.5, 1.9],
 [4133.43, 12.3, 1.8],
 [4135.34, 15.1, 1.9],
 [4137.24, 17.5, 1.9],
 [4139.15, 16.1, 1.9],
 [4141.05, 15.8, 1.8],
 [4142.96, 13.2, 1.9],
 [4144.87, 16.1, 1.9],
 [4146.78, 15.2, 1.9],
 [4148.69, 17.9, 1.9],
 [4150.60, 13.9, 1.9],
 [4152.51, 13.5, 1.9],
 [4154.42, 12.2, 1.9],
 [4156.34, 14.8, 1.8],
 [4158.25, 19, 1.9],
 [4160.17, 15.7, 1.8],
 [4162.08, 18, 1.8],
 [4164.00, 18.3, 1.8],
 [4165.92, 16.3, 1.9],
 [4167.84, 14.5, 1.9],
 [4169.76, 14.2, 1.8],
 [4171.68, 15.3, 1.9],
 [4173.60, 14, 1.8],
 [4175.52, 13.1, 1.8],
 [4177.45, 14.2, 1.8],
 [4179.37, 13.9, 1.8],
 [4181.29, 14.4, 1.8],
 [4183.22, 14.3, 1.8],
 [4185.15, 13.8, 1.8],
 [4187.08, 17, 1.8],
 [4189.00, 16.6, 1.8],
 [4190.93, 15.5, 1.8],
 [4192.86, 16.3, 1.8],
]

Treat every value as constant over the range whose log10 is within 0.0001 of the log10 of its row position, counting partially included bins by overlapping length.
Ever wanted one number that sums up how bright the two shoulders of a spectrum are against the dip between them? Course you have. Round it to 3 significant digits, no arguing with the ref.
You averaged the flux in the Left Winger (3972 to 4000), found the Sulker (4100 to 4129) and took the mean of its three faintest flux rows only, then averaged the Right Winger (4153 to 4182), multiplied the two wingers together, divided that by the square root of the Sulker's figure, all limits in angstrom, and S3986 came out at 65.3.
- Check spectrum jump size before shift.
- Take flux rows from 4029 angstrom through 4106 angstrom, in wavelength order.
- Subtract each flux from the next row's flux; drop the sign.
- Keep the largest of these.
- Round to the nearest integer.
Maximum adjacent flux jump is 20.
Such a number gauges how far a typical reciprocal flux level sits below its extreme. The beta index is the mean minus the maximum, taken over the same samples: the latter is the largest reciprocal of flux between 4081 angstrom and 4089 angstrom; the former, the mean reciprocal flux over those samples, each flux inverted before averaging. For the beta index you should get -0.006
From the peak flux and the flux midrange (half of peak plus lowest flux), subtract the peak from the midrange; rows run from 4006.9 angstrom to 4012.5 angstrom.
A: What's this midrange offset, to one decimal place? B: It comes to -1.6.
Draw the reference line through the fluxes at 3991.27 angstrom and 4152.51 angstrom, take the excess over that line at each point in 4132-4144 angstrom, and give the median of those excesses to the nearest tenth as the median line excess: 1.8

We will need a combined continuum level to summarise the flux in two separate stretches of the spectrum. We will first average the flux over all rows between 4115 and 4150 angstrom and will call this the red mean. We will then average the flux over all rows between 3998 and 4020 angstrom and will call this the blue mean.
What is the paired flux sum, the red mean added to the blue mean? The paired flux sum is 31.4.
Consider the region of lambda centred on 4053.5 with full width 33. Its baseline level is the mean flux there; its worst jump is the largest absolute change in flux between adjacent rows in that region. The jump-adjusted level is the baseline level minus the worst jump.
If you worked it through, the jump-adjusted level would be 11.1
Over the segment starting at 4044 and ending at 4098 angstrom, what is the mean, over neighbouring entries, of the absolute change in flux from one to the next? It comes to 2.05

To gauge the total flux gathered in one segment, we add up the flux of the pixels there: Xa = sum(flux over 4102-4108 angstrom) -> 44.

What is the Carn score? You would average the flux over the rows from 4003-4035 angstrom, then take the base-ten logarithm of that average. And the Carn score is 1.23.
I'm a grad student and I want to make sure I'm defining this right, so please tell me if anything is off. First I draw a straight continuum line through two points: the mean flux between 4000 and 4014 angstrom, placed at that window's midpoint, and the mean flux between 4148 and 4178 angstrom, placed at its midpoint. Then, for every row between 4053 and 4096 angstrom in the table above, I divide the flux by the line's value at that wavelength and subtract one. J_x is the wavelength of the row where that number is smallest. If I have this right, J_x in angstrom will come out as 4078.60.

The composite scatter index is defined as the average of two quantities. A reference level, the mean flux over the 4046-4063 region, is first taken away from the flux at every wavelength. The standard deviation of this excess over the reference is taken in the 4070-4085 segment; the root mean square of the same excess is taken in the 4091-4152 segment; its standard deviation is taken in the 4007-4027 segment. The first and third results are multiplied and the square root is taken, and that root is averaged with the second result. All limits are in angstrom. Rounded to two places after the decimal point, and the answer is 2.96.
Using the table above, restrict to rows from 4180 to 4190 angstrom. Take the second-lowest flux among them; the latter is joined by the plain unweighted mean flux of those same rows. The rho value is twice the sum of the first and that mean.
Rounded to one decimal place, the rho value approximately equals 59.0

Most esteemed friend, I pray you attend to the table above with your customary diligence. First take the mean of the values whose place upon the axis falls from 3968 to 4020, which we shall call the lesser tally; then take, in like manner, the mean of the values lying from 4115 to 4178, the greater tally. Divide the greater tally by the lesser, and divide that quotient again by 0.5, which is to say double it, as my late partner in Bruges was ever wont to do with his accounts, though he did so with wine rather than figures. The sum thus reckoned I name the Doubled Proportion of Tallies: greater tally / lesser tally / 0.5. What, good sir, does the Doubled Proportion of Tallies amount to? 1.95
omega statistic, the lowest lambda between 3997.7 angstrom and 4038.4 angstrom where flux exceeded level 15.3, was 3998.63 angstrom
